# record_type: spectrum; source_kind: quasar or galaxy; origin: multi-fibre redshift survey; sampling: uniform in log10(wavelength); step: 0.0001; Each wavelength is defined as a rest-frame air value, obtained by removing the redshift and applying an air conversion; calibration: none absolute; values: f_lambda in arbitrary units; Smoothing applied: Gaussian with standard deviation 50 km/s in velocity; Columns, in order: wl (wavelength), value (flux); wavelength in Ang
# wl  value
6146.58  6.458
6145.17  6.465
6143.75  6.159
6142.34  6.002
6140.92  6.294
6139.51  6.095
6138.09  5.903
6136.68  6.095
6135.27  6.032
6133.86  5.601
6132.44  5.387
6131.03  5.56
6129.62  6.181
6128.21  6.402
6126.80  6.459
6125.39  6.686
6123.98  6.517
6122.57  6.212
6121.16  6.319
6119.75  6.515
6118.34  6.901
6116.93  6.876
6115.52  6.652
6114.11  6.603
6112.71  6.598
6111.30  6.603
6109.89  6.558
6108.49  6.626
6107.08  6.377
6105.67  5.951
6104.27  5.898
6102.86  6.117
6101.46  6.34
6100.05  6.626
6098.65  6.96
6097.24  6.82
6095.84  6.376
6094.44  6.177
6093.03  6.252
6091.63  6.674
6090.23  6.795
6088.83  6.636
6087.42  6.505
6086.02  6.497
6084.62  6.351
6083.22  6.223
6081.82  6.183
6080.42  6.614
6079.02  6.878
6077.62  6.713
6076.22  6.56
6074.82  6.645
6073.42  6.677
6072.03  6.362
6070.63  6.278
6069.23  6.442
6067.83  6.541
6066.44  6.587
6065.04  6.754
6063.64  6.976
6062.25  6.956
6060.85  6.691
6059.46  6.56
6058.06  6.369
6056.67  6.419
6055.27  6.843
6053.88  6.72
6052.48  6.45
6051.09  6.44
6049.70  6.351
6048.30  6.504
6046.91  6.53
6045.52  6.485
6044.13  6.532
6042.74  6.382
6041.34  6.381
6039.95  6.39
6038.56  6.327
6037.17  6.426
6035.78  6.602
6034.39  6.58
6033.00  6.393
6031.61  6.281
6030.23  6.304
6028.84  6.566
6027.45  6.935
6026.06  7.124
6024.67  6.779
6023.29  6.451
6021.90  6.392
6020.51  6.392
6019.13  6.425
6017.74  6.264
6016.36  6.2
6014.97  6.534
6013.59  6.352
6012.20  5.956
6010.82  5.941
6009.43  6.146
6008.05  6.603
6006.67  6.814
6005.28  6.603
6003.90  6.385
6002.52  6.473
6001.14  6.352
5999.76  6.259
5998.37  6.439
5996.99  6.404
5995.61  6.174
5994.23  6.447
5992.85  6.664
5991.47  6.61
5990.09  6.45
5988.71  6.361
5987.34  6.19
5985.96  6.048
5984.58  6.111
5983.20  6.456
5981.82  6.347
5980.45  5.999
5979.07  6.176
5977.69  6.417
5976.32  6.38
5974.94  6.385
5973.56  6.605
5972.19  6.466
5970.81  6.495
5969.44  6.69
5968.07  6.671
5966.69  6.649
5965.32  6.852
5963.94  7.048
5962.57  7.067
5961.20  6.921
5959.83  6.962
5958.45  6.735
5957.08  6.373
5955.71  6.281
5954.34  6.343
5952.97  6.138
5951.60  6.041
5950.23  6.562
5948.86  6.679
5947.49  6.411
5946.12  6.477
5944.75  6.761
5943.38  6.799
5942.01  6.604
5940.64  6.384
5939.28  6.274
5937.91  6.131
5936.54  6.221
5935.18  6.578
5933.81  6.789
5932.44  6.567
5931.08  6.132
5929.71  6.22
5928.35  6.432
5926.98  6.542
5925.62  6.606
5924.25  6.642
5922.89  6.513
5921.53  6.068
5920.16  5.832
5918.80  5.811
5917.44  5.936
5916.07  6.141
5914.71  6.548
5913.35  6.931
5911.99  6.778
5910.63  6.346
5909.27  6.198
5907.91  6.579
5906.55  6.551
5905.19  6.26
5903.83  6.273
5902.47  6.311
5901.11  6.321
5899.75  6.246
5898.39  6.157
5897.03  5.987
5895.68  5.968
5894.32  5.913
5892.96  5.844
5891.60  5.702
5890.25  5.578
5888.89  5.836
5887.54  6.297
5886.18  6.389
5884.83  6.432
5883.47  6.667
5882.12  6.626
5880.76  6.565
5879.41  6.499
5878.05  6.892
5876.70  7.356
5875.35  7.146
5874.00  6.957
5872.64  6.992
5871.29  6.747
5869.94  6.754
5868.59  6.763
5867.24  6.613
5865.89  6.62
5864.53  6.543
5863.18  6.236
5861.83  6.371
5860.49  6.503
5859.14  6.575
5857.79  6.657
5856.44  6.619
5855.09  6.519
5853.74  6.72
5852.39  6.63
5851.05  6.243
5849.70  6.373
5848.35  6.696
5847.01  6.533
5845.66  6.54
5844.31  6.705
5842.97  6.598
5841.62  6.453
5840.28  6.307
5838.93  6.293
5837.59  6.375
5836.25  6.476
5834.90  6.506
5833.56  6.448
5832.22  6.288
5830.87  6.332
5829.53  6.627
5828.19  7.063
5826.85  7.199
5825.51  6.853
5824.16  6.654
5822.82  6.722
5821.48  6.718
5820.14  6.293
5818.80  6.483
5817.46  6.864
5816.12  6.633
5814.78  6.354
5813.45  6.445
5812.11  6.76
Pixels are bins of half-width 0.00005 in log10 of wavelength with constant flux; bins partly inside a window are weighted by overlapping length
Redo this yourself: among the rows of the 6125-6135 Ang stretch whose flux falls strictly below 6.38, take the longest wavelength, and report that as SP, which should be 6133.86 Ang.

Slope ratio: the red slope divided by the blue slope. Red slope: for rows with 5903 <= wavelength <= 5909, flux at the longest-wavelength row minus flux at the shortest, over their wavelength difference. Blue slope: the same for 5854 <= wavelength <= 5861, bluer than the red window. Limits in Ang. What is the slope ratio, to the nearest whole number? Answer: -25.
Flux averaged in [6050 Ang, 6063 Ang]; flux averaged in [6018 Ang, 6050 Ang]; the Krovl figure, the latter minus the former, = -0.10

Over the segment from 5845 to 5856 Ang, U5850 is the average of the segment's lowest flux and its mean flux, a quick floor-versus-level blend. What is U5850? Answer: 6.39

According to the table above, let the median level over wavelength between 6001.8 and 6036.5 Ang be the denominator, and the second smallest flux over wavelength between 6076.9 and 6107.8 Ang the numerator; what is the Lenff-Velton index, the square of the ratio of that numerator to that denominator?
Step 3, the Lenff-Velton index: 0.86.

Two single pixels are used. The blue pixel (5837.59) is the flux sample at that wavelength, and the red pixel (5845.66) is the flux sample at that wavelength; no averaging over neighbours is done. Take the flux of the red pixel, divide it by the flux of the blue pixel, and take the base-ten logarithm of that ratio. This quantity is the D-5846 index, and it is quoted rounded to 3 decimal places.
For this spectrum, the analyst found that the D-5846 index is 0.011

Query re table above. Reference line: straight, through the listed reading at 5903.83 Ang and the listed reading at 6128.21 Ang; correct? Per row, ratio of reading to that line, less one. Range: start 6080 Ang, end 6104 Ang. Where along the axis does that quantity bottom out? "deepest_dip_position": 6102.86 Ang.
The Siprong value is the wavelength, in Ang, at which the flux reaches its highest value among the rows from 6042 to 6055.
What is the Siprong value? 6053.88 Ang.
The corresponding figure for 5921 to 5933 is 5924.25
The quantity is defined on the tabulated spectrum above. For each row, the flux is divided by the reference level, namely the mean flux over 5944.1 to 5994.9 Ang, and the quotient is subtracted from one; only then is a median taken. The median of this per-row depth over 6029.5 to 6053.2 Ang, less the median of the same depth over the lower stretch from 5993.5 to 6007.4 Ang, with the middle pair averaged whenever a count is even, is -0.001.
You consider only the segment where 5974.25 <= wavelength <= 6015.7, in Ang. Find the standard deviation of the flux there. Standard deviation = 0.21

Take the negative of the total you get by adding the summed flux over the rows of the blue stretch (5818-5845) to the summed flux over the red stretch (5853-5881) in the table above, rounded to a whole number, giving -272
